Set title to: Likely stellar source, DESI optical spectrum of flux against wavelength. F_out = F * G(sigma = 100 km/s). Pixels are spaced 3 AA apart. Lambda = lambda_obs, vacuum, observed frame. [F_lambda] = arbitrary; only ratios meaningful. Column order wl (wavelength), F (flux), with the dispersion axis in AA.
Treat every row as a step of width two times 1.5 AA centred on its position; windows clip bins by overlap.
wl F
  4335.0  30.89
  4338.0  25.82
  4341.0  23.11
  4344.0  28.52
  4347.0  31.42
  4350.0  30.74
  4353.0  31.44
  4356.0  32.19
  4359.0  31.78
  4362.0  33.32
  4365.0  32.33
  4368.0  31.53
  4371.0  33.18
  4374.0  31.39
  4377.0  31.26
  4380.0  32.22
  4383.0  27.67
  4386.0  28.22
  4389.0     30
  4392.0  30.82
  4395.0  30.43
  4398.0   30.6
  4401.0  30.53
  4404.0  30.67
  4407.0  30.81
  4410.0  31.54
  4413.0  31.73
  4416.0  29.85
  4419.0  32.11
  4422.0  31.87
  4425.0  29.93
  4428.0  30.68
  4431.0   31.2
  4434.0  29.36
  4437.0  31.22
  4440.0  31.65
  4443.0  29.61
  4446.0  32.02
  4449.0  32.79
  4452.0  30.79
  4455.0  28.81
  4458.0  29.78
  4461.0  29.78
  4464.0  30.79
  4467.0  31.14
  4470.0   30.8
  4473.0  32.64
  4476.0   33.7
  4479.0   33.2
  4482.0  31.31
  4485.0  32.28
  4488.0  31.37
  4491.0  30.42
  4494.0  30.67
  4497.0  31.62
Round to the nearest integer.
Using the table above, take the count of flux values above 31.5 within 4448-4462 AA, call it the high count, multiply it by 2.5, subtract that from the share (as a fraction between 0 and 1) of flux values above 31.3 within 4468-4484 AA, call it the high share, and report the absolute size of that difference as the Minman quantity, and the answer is 2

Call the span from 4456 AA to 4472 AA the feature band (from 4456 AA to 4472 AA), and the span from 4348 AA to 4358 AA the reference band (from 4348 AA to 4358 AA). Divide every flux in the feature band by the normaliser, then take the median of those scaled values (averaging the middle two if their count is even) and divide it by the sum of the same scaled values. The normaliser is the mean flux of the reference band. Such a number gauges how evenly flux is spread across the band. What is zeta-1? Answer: 0.202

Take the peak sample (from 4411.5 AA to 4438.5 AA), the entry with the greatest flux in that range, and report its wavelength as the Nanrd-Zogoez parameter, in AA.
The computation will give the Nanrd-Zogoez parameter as 4419.0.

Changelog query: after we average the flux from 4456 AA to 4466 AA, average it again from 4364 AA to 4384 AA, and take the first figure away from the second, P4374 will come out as 1.3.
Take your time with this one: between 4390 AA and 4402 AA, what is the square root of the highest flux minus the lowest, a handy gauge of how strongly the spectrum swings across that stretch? 0.6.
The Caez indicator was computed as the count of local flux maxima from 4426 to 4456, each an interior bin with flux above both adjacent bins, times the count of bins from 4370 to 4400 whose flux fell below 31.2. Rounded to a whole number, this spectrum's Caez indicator 18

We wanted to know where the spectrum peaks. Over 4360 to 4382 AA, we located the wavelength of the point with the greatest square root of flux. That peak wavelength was 4362.0 AA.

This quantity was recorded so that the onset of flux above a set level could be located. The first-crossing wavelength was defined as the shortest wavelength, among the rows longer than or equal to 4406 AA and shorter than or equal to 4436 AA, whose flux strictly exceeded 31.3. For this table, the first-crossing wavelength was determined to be 4410.0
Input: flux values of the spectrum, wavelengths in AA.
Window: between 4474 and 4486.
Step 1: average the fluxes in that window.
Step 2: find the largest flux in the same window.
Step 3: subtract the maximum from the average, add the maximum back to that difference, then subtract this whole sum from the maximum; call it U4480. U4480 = 1.1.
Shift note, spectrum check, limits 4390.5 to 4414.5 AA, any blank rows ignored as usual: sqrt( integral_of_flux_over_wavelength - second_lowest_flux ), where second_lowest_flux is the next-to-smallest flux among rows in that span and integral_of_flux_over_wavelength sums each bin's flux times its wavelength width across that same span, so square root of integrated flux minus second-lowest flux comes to 26.7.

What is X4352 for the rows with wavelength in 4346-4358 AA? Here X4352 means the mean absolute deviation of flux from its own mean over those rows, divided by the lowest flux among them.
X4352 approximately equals 0.012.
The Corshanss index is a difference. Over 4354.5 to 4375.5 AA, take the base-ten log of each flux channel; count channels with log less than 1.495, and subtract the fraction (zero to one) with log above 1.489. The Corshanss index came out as -1.0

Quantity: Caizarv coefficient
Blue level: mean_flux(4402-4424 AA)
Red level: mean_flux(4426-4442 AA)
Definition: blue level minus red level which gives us 0.4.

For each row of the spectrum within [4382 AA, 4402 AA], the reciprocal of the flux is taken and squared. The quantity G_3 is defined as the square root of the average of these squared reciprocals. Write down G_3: 0.0337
